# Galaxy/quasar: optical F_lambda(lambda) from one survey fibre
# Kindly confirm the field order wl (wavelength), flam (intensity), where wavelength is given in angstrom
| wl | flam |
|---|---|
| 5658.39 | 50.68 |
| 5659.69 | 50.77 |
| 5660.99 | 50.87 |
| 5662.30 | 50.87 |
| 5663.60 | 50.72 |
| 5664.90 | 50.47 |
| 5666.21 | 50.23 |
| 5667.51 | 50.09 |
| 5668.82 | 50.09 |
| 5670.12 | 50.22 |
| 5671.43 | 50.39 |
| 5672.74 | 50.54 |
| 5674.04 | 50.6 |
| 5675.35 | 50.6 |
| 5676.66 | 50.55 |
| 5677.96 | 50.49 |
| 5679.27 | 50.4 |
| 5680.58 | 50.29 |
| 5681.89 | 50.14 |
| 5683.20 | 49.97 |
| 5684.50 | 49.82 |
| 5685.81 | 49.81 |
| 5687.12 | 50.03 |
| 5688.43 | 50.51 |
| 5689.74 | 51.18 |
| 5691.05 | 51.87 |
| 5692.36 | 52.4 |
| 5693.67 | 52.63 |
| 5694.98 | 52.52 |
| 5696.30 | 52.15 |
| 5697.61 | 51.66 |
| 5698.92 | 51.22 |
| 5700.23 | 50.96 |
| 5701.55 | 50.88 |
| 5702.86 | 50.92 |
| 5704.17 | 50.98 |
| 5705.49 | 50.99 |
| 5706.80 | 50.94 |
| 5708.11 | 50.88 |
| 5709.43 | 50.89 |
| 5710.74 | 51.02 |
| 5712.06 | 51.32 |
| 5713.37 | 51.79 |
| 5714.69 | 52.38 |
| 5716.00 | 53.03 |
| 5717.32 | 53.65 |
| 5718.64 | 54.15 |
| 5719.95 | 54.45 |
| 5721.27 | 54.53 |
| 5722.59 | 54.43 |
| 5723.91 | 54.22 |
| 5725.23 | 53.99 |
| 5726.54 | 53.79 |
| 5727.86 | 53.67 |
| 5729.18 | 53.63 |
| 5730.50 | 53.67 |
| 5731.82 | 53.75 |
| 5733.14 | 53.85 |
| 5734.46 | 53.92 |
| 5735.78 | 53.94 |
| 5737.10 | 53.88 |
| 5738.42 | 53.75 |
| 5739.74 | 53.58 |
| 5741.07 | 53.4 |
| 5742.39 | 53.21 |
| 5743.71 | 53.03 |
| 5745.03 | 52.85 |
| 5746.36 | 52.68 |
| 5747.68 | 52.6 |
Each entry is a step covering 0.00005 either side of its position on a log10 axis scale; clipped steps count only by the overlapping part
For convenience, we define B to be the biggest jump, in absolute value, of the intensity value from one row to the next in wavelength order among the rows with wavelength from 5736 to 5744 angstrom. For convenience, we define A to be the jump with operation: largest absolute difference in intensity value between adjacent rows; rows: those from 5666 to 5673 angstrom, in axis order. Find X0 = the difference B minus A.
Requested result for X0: 0.02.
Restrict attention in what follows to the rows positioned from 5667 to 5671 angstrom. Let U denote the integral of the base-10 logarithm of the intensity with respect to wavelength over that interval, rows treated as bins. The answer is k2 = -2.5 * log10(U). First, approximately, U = 6.8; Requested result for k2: -2.08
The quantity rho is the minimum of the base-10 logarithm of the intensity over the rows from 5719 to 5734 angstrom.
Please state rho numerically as 1.73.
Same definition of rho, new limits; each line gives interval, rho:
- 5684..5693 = 1.70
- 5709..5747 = 1.71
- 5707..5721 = 1.71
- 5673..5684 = 1.70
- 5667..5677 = 1.70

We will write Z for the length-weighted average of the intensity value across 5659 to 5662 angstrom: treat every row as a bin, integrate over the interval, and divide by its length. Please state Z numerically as 50.8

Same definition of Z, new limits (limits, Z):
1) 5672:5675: 50.6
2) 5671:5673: 50.4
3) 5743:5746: 52.9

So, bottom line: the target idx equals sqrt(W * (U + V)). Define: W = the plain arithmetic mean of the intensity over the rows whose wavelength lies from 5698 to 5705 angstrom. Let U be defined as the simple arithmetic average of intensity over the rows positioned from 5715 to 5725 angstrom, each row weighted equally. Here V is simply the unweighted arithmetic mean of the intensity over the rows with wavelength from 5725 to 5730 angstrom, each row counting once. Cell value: 74.2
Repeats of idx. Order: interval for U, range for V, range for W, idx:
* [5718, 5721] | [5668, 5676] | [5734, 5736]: 75.1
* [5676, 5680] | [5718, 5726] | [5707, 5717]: 73.5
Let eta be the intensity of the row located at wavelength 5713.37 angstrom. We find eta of 51.79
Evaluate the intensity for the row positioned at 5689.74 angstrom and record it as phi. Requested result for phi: 51.18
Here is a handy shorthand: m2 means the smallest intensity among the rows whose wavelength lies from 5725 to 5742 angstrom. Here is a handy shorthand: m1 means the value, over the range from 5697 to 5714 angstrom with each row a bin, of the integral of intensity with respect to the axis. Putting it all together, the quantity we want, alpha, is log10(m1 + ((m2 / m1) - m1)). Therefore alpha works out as -1.21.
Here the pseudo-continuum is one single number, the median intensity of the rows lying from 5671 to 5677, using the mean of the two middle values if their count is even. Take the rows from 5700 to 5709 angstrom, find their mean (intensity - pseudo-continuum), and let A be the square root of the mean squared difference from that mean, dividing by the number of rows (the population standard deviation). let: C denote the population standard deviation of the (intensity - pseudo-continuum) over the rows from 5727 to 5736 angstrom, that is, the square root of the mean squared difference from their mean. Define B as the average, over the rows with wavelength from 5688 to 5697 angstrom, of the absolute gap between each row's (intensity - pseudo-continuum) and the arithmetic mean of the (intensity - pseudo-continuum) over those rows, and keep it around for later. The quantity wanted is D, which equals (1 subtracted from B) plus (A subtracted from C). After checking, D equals -0.32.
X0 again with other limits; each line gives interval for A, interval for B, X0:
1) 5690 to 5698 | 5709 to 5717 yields 0.12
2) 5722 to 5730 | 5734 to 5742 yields -0.05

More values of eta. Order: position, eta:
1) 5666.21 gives 50.23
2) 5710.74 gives 51.02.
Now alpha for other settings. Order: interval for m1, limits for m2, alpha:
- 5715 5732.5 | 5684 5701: -1.28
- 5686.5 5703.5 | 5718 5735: -1.21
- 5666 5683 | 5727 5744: -1.21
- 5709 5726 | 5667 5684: -1.26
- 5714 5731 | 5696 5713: -1.25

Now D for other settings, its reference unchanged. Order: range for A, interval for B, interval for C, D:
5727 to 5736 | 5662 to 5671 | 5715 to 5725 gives -0.36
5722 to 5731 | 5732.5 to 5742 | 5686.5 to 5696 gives -0.17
